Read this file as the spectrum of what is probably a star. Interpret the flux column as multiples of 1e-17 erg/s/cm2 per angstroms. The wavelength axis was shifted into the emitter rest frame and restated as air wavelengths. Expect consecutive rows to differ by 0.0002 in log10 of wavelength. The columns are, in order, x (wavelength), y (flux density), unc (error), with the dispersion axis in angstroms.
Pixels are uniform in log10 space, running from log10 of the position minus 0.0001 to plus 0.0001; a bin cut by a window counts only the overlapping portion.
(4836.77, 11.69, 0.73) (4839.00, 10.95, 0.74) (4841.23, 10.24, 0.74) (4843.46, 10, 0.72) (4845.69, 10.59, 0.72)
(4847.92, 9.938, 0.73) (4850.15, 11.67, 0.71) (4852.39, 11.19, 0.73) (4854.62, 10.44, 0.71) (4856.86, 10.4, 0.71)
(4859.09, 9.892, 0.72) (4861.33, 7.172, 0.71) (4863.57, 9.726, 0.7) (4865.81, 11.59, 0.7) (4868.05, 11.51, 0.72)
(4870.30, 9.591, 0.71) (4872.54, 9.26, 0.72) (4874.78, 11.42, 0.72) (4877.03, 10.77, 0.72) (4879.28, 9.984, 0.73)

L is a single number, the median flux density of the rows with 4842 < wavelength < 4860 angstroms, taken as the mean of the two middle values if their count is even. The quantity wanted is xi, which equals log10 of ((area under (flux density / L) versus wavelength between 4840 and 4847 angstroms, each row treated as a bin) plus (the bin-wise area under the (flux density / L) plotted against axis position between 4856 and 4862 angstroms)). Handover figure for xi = 1.088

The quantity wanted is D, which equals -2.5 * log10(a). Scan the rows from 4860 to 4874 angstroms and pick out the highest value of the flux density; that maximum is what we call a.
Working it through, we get -2.66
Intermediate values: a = 11.59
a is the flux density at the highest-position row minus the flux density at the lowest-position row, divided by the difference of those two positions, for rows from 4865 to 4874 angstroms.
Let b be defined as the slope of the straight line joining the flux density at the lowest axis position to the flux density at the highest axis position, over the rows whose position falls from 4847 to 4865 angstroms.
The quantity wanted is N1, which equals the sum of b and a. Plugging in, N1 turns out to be -0.360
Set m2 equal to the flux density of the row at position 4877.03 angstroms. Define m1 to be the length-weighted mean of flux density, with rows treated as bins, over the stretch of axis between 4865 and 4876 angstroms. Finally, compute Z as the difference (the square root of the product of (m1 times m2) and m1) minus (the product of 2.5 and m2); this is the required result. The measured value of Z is 8.0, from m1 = 10.6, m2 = 10.77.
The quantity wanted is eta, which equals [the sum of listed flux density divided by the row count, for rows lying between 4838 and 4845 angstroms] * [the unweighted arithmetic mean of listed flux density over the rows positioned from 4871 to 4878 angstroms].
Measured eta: 109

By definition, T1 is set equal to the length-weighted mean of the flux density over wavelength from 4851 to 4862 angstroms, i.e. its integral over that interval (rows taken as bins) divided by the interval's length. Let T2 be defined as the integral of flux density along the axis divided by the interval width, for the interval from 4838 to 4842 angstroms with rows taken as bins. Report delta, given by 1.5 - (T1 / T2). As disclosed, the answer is 0.560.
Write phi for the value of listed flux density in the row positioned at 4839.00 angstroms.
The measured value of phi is 10.95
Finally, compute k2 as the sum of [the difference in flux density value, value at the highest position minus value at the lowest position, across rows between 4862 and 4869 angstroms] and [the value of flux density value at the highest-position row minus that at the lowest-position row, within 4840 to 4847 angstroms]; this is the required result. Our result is 2.1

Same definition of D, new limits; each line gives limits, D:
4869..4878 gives -2.64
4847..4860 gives -2.67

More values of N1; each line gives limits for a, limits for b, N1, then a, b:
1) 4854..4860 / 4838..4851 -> -0.058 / -0.12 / 0.06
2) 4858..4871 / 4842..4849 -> -0.041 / -0.03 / -0.01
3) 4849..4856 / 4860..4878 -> -0.046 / -0.28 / 0.23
